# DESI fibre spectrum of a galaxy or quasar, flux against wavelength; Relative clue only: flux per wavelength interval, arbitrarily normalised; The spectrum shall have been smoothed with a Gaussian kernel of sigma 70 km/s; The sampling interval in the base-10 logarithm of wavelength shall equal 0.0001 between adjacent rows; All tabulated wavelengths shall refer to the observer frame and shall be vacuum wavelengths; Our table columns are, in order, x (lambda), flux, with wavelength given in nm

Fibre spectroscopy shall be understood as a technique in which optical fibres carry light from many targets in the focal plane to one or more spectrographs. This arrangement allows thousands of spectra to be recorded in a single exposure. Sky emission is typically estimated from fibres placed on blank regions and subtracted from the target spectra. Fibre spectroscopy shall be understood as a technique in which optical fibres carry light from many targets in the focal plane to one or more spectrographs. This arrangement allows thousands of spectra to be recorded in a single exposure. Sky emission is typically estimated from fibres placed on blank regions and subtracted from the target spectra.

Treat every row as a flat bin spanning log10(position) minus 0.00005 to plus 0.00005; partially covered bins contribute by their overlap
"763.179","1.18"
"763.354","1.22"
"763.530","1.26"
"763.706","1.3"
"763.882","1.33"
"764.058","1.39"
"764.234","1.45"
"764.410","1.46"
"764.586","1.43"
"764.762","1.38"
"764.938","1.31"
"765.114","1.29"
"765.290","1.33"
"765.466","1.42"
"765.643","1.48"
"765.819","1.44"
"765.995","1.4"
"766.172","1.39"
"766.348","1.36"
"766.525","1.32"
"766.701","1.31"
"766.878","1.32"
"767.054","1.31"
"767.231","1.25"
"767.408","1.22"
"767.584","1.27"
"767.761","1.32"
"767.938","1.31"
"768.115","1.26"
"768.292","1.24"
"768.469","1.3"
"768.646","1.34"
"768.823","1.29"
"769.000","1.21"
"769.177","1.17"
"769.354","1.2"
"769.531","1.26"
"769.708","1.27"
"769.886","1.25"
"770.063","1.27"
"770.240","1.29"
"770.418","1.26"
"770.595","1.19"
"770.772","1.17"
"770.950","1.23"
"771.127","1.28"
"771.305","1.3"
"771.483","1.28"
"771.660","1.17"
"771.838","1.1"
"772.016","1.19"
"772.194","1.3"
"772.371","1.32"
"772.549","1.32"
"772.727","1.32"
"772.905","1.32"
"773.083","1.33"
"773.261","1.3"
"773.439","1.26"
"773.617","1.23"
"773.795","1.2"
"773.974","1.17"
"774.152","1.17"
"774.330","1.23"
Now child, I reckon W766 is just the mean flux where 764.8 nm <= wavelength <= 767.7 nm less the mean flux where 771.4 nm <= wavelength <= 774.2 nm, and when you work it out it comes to 0.090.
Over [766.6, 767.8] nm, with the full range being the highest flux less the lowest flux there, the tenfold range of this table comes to 1.0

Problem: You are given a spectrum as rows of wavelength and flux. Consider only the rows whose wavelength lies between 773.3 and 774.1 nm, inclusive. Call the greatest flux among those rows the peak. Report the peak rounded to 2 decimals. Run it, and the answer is 1.26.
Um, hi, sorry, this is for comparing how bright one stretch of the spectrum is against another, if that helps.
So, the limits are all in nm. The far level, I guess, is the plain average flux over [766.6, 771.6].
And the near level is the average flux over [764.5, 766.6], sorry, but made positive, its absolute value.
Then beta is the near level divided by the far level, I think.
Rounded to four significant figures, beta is 1.092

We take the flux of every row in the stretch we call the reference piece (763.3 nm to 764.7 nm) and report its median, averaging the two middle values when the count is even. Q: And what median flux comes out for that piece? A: 1.36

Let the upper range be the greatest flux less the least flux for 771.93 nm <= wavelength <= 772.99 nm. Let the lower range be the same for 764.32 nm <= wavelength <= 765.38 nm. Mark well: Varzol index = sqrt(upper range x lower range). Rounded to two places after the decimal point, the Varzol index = 0.15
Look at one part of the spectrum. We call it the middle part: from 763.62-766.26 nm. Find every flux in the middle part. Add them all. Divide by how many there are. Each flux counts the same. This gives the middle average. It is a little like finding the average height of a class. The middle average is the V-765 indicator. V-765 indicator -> 1.39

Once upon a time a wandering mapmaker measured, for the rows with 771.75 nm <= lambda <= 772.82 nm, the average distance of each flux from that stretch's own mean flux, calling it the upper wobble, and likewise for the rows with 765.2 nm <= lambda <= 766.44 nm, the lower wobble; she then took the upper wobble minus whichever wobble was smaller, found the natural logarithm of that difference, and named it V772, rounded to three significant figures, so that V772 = -3.27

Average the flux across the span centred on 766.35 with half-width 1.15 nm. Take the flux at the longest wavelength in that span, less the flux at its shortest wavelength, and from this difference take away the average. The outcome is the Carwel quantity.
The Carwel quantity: -1.46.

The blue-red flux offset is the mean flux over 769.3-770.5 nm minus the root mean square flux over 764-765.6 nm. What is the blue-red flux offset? -0.13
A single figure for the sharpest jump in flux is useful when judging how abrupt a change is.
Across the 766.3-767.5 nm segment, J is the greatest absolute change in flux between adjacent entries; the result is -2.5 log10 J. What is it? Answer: 3.1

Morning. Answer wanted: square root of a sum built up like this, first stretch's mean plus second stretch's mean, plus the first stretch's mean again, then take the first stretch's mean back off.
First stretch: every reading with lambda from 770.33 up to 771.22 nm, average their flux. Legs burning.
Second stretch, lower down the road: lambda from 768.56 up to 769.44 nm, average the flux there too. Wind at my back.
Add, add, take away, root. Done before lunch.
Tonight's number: 1.57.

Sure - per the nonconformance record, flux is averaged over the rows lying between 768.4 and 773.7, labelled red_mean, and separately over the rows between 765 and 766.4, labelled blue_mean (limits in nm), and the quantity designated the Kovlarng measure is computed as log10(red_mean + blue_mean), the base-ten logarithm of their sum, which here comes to 0.423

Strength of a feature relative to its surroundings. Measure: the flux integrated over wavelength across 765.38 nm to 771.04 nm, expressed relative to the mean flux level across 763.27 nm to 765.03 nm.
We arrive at 5.4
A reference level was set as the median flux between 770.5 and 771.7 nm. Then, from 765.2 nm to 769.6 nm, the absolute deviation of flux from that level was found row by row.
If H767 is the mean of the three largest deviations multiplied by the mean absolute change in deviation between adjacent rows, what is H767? 0.0075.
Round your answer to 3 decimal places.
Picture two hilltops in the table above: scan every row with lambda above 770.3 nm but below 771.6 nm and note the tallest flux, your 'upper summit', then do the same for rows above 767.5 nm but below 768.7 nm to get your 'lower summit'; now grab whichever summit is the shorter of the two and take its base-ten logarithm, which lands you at 0.114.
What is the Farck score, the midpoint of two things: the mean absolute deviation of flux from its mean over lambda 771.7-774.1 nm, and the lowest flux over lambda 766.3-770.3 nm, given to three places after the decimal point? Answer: 0.616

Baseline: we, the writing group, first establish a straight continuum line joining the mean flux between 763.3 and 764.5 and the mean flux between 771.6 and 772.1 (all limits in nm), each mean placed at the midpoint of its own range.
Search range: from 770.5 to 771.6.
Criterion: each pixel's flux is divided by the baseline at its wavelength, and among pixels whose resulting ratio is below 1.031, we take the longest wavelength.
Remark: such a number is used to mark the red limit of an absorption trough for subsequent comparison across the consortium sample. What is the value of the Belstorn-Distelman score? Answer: 770.772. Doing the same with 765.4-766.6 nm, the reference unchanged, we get 766.525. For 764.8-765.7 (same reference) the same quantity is 765.290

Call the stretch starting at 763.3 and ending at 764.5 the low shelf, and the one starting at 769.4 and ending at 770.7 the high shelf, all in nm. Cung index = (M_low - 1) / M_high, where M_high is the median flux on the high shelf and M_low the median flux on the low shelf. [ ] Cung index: 0.26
